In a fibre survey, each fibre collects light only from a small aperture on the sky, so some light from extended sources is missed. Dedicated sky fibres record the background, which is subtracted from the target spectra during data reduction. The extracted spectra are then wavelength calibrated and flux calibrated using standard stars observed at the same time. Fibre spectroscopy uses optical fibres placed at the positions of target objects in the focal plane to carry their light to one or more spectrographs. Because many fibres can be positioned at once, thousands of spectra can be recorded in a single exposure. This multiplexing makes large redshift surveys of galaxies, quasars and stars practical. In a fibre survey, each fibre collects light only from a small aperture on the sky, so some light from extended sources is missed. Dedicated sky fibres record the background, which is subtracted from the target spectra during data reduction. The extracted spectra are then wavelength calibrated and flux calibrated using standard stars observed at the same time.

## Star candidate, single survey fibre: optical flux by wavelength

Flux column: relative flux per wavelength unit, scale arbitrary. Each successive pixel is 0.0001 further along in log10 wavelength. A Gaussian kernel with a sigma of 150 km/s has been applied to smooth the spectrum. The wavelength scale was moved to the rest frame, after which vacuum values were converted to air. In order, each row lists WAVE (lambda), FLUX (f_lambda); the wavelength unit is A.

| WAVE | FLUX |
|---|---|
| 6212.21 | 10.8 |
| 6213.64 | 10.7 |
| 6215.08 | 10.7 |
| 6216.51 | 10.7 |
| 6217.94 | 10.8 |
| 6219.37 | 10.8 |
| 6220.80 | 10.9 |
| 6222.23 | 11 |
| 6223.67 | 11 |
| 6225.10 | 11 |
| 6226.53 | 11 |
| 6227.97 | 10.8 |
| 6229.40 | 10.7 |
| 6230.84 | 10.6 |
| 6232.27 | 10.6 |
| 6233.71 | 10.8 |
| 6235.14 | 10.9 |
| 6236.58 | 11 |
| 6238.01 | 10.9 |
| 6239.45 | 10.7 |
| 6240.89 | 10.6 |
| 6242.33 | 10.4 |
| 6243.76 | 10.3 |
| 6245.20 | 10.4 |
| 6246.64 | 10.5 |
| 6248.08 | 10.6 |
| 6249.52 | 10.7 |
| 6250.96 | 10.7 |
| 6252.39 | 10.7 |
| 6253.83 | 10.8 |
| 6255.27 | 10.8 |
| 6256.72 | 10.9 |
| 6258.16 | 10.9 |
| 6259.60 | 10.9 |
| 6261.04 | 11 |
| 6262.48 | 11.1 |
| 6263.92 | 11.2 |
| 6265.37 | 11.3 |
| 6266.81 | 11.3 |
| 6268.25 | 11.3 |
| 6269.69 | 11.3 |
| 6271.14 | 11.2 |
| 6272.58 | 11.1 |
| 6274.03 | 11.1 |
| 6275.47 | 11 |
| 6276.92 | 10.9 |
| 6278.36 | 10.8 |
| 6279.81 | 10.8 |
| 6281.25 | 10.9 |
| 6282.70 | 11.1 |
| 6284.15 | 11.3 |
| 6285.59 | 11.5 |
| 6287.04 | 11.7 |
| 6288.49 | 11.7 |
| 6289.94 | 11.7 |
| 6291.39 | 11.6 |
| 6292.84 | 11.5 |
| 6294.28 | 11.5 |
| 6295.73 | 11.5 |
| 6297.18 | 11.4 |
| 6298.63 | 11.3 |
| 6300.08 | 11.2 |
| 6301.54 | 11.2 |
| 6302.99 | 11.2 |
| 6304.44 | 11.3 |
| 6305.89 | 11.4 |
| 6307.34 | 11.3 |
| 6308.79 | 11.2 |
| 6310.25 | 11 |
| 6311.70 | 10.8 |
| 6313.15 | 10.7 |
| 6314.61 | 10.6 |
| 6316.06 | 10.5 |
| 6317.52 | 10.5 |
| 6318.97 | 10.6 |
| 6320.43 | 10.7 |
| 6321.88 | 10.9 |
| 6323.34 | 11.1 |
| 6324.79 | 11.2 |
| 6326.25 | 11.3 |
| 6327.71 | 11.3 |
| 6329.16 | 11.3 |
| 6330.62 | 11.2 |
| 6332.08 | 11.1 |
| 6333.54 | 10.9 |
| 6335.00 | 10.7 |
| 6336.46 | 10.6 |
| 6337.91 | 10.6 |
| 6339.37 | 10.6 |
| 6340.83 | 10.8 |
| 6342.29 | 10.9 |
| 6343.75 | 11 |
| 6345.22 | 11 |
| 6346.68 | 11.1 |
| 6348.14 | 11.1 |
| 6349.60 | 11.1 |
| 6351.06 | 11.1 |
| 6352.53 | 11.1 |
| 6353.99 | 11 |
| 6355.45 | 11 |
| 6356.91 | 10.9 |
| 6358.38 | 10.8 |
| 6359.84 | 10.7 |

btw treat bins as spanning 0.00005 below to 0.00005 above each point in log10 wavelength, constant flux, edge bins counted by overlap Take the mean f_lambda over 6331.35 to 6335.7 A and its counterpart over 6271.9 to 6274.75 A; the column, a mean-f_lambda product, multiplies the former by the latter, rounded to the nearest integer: 121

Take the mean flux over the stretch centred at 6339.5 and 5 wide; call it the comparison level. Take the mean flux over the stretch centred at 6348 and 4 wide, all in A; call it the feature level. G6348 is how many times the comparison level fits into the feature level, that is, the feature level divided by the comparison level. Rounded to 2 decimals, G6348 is 1.04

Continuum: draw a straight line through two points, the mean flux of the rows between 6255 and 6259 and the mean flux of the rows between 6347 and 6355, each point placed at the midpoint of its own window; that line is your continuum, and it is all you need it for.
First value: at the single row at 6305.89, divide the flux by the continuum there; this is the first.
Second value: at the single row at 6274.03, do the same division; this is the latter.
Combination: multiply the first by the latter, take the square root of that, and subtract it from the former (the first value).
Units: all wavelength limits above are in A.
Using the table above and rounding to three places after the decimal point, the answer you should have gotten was 0.010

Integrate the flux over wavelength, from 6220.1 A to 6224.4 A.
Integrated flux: 47.1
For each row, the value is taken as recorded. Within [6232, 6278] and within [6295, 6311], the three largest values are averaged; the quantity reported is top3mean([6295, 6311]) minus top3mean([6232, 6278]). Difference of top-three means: 0.13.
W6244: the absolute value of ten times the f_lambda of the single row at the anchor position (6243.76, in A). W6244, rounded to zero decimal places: 103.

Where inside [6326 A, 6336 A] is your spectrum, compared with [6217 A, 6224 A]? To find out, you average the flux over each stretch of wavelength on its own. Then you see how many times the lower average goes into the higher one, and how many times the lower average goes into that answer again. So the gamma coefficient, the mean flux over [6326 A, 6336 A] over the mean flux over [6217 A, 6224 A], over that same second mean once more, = 0.0935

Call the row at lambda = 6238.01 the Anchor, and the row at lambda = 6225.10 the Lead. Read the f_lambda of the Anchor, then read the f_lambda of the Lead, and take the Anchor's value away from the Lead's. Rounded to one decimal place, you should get 0.1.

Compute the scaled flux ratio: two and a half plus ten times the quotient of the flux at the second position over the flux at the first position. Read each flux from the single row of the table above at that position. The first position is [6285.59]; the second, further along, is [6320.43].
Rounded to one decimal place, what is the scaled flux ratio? 11.8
